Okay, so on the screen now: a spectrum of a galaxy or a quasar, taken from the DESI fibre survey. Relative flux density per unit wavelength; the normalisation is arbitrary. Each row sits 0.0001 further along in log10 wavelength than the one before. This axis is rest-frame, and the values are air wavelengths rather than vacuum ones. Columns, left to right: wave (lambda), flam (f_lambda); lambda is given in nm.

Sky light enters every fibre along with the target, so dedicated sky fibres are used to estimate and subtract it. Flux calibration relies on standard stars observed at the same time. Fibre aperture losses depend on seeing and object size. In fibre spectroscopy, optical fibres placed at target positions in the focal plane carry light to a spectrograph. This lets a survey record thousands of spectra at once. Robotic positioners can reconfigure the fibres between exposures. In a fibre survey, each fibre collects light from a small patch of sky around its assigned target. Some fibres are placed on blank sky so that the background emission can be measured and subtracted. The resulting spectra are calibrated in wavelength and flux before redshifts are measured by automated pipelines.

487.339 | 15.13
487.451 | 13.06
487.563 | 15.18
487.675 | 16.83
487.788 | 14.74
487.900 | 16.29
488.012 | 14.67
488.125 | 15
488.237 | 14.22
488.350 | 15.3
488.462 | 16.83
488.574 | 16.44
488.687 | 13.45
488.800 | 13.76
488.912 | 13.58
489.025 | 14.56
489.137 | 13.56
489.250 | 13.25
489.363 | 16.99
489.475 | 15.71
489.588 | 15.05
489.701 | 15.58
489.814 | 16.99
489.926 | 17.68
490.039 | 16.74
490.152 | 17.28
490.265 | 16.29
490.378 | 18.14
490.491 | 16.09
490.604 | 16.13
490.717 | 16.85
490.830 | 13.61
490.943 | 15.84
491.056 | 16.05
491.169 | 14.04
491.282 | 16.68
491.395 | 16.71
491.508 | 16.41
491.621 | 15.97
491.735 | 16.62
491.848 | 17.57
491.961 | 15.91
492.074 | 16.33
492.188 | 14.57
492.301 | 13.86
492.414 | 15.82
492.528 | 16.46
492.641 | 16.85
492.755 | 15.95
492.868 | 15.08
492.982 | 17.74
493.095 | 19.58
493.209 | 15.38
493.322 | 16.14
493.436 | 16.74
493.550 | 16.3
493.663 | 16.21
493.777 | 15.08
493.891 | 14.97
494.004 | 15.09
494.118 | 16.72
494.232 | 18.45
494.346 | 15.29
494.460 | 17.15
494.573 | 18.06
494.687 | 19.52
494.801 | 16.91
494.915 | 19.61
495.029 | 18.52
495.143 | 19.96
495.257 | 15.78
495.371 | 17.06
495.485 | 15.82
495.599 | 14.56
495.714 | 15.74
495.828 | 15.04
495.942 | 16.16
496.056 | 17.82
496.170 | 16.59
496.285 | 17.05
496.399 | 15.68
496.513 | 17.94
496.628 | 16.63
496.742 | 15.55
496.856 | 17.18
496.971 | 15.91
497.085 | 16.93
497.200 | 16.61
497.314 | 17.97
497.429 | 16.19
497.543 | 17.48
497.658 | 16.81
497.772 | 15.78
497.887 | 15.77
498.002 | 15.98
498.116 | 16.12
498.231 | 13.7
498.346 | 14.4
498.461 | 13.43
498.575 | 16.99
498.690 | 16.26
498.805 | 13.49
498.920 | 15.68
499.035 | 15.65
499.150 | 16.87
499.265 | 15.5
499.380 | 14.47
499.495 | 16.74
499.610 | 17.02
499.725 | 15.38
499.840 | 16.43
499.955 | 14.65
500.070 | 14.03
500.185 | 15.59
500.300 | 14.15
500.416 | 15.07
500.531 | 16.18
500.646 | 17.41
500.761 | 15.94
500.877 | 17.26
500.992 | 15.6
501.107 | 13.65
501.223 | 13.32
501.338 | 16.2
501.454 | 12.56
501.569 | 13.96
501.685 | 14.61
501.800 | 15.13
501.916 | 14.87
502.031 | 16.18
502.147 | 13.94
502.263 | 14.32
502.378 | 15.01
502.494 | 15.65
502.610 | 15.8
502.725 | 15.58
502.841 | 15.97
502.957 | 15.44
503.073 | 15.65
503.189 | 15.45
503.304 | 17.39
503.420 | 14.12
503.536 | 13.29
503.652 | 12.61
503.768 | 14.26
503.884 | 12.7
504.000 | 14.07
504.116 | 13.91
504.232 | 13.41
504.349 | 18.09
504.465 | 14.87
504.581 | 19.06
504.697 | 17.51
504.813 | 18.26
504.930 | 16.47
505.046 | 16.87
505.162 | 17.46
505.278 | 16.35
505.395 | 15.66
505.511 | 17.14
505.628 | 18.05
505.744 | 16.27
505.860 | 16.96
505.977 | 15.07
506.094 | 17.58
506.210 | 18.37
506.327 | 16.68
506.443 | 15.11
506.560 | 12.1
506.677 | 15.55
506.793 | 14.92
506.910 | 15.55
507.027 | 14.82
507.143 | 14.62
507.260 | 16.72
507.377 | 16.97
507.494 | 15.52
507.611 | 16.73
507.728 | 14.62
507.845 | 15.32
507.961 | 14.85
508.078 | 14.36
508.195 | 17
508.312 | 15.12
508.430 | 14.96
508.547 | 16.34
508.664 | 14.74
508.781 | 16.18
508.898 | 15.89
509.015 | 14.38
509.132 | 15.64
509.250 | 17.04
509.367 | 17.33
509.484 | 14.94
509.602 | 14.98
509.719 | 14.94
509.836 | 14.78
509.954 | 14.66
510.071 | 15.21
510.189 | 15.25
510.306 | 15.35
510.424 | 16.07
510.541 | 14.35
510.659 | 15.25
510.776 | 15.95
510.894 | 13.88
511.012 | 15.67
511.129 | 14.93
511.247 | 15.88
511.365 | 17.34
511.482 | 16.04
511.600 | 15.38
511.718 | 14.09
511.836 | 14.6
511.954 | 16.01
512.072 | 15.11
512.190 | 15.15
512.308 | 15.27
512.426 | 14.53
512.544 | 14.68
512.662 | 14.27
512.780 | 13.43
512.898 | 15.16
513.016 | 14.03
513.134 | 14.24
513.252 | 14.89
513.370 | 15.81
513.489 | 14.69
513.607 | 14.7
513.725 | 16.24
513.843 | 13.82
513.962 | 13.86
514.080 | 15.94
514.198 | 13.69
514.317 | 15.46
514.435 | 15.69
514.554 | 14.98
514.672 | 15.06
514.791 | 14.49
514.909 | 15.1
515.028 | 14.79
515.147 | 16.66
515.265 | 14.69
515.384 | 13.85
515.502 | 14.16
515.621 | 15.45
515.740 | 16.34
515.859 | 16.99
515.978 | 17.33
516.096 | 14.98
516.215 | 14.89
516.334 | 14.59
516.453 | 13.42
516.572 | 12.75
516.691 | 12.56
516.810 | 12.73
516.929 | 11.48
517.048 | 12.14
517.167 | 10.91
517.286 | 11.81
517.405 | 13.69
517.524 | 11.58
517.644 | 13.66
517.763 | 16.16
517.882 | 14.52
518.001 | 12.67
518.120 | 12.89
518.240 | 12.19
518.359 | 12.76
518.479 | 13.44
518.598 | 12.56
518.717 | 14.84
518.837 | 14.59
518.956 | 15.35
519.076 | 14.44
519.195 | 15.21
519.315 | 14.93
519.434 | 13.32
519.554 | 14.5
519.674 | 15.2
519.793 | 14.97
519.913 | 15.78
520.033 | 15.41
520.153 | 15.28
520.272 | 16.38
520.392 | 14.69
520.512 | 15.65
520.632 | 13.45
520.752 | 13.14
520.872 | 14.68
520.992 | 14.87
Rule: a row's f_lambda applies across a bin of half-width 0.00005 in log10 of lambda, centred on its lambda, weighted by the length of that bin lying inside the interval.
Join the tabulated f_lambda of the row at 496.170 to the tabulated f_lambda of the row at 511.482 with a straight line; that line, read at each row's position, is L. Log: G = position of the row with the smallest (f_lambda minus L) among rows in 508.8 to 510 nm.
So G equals 509.015 nm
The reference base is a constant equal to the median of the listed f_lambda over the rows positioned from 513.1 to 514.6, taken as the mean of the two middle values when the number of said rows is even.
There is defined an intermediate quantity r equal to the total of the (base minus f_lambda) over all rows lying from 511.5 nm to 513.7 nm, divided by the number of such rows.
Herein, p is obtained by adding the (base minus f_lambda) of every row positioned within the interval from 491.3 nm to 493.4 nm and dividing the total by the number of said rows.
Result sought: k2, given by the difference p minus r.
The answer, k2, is -1.5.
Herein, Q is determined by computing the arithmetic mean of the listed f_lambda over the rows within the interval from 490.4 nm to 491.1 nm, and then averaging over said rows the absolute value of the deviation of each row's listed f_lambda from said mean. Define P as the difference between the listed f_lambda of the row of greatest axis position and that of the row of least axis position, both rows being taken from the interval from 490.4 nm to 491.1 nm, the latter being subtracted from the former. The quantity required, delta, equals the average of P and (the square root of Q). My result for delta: 0.40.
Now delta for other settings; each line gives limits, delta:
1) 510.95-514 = -0.49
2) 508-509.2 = 1.07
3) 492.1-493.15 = 3.07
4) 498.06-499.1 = 0.31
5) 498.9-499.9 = 0.80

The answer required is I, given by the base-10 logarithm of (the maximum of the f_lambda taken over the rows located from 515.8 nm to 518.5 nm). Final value 1.239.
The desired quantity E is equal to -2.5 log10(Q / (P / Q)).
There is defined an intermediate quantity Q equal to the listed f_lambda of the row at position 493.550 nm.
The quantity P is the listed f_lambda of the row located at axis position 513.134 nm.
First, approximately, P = 14.24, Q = 16.3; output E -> -3.18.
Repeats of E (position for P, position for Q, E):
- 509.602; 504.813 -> -3.37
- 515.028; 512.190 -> -2.98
